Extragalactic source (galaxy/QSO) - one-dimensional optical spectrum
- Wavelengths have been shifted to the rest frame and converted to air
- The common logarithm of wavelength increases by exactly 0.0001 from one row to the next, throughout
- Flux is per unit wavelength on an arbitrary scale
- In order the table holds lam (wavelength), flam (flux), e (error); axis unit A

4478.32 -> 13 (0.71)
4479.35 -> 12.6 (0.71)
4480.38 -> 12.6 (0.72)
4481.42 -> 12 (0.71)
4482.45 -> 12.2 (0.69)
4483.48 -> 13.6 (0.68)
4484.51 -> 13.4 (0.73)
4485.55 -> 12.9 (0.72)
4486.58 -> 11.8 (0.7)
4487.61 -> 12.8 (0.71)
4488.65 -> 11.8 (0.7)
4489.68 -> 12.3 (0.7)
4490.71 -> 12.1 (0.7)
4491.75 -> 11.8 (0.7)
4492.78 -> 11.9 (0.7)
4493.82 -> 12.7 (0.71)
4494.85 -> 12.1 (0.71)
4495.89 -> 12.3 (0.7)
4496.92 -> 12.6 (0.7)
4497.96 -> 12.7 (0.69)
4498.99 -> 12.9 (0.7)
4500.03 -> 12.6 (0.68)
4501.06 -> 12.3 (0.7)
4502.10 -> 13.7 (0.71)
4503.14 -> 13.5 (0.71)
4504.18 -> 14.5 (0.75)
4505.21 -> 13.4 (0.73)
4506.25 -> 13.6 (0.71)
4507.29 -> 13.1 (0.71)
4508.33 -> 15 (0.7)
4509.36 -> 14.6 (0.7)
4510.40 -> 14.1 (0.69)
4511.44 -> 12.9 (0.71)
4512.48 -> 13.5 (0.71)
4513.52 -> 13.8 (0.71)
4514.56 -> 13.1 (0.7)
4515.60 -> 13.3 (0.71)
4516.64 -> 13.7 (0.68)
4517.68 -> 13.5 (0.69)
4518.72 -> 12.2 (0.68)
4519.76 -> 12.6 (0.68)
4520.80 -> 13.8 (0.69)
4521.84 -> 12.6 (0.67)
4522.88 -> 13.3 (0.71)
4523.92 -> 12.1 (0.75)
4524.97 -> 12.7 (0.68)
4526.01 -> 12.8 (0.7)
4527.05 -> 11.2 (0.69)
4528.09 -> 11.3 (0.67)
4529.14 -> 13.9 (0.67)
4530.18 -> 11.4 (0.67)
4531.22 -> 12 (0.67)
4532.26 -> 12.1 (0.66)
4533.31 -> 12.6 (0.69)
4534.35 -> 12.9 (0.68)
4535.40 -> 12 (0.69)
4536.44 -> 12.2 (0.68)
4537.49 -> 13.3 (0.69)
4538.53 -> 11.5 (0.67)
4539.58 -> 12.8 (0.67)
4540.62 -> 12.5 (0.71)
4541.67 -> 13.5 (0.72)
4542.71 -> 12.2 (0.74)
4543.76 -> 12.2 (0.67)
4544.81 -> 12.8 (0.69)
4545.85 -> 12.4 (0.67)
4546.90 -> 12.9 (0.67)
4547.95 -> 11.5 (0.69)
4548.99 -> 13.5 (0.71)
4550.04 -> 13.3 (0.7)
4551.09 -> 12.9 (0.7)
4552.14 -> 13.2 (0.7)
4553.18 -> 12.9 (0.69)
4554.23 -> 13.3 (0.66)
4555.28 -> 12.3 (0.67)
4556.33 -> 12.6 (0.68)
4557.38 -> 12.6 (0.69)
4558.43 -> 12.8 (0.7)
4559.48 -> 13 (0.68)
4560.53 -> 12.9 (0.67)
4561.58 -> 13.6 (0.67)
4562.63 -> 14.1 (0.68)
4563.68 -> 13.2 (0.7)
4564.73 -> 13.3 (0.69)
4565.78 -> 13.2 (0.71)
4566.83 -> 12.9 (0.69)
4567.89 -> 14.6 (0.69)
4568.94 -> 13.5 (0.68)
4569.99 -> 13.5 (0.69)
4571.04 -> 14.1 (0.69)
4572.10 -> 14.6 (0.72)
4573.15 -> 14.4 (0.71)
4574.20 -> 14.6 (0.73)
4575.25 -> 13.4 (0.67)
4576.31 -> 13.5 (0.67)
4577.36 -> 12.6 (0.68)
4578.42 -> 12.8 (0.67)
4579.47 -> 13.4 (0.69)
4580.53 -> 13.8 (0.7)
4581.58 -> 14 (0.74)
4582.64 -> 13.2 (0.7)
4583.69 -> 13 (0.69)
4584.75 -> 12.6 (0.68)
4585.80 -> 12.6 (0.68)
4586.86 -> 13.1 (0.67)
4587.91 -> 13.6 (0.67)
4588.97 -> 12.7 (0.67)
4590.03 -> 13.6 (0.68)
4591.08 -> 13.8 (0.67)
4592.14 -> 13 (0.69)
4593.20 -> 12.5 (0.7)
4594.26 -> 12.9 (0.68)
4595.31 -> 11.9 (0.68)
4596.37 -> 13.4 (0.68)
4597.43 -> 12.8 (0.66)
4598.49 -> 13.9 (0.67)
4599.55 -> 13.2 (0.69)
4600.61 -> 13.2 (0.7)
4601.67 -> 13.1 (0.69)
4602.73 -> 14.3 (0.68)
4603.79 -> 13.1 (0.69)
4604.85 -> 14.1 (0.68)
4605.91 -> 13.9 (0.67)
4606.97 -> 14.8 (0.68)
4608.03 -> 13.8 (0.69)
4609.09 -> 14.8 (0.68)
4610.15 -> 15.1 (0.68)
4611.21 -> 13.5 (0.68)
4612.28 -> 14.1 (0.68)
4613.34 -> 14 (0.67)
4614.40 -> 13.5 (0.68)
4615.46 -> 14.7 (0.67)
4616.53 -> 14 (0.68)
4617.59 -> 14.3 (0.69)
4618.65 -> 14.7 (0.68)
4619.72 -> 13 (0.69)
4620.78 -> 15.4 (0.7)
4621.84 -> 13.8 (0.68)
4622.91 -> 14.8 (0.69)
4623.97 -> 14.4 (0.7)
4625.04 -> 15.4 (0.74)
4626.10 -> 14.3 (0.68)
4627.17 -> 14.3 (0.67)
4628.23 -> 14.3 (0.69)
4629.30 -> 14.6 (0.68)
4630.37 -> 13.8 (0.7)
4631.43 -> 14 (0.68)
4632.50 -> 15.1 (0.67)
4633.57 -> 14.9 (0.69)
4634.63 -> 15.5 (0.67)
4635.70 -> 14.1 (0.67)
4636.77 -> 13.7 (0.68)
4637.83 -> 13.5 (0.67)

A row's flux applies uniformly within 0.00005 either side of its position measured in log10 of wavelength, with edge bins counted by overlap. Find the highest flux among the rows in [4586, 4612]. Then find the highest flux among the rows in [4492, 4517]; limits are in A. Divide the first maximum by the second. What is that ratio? 1.01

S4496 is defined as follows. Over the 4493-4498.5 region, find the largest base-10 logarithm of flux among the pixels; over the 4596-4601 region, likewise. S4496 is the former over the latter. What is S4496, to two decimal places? 0.97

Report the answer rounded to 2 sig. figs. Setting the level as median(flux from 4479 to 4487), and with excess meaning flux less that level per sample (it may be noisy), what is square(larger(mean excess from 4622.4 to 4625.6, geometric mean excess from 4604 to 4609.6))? 5.1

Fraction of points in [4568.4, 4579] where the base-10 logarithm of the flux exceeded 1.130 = 0.70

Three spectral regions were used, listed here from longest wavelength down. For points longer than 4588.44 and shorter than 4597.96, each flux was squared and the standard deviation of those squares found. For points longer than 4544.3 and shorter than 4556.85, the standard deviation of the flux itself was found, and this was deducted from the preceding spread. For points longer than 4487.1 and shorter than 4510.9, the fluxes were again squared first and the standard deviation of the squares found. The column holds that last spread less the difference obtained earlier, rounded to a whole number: 10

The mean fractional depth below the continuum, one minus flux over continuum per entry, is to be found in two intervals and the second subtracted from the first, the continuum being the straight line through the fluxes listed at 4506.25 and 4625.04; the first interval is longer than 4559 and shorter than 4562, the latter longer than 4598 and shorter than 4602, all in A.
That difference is -0.02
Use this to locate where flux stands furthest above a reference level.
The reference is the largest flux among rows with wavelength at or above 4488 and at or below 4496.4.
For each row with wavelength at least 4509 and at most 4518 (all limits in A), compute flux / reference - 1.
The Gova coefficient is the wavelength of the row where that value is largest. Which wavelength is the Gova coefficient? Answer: 4509.36 A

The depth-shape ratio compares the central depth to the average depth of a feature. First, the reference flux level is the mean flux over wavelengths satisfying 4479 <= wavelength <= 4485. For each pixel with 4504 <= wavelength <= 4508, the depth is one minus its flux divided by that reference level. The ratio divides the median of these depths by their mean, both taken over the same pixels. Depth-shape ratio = 0.84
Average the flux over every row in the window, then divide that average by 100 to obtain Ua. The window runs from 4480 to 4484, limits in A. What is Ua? 0.126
